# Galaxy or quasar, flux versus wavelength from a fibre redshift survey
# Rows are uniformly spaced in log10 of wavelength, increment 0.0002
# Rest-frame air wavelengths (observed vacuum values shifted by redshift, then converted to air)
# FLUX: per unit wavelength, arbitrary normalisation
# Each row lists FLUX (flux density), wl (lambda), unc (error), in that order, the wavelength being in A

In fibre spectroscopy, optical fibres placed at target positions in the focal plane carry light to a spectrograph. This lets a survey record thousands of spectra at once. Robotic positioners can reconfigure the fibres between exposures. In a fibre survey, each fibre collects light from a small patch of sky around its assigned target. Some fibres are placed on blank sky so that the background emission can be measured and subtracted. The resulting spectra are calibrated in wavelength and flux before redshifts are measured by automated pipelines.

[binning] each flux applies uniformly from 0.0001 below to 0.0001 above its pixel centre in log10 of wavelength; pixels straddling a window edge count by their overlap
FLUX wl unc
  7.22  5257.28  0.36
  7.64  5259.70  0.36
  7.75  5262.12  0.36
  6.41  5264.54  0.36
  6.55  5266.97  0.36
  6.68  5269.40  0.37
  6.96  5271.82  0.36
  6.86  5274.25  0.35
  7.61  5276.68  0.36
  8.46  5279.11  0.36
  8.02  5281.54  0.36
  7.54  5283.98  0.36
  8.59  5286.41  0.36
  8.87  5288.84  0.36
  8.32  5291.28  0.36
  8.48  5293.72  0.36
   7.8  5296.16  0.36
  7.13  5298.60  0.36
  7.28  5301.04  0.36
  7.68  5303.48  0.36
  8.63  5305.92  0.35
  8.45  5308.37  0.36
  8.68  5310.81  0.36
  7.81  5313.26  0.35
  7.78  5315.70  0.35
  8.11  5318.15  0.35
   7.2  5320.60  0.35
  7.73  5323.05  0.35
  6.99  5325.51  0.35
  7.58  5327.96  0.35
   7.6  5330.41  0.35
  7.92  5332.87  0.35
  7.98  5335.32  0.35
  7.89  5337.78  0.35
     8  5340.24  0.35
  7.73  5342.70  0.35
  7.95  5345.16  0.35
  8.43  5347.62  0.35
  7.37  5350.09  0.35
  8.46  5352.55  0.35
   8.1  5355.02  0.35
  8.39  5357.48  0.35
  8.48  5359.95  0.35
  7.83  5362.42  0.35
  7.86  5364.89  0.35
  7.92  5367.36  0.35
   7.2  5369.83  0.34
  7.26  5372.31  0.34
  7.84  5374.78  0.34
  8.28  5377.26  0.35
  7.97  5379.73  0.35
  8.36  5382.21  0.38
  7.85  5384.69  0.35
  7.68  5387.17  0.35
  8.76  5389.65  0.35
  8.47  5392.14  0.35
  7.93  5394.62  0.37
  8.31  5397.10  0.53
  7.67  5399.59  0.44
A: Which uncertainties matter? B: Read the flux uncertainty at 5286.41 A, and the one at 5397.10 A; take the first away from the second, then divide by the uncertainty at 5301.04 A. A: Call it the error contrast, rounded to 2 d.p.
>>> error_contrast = 0.47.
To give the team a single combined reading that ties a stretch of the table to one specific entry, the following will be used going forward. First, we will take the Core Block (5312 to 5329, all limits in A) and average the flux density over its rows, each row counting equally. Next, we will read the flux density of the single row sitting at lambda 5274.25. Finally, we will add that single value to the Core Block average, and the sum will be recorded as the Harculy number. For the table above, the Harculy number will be 14.5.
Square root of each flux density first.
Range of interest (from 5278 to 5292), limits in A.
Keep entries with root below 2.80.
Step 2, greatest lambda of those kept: 5283.98 A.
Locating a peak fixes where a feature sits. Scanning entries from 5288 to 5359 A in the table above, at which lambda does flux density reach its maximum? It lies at 5288.84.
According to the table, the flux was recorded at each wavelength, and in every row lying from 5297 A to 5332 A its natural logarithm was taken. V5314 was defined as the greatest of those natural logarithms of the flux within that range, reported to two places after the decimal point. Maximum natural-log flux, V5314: 2.16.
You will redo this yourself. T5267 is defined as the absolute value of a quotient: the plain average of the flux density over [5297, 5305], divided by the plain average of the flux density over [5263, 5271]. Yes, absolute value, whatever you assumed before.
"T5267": 1.12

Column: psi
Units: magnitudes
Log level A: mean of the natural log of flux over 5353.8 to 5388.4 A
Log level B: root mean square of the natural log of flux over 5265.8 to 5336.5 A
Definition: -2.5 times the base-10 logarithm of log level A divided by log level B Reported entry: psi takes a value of -0.011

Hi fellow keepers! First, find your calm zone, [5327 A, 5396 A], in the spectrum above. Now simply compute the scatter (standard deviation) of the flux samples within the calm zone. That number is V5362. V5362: 0.38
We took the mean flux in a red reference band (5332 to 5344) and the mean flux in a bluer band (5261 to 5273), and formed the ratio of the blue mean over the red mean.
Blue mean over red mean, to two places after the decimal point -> 0.87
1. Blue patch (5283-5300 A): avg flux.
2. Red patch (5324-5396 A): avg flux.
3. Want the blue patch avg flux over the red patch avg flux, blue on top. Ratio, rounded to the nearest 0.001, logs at 1.021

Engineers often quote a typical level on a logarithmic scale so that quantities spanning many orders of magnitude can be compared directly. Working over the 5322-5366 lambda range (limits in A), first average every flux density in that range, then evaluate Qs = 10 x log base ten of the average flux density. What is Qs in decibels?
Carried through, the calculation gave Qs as 8.98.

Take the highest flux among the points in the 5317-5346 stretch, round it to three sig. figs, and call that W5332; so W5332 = 8.11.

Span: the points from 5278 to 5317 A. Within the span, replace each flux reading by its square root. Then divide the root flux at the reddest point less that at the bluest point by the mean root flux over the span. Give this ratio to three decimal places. -0.042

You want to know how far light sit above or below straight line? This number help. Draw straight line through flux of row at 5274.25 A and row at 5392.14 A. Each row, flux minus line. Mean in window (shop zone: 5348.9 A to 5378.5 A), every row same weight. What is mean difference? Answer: -0.17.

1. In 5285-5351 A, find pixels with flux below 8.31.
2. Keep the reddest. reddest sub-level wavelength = 5350.09 A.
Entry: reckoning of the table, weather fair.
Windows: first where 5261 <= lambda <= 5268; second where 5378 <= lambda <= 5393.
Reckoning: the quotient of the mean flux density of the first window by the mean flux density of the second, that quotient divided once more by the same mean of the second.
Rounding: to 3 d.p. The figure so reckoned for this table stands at 0.103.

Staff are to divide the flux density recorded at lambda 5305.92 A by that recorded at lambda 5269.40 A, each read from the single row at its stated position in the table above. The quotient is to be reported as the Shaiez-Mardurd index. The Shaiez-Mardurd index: 1.29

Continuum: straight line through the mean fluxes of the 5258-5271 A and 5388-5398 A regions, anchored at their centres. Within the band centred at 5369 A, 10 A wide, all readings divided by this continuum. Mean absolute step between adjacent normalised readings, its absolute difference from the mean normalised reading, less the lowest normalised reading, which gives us 0.012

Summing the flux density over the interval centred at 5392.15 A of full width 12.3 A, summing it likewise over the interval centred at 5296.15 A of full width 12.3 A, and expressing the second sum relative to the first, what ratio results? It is 0.95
